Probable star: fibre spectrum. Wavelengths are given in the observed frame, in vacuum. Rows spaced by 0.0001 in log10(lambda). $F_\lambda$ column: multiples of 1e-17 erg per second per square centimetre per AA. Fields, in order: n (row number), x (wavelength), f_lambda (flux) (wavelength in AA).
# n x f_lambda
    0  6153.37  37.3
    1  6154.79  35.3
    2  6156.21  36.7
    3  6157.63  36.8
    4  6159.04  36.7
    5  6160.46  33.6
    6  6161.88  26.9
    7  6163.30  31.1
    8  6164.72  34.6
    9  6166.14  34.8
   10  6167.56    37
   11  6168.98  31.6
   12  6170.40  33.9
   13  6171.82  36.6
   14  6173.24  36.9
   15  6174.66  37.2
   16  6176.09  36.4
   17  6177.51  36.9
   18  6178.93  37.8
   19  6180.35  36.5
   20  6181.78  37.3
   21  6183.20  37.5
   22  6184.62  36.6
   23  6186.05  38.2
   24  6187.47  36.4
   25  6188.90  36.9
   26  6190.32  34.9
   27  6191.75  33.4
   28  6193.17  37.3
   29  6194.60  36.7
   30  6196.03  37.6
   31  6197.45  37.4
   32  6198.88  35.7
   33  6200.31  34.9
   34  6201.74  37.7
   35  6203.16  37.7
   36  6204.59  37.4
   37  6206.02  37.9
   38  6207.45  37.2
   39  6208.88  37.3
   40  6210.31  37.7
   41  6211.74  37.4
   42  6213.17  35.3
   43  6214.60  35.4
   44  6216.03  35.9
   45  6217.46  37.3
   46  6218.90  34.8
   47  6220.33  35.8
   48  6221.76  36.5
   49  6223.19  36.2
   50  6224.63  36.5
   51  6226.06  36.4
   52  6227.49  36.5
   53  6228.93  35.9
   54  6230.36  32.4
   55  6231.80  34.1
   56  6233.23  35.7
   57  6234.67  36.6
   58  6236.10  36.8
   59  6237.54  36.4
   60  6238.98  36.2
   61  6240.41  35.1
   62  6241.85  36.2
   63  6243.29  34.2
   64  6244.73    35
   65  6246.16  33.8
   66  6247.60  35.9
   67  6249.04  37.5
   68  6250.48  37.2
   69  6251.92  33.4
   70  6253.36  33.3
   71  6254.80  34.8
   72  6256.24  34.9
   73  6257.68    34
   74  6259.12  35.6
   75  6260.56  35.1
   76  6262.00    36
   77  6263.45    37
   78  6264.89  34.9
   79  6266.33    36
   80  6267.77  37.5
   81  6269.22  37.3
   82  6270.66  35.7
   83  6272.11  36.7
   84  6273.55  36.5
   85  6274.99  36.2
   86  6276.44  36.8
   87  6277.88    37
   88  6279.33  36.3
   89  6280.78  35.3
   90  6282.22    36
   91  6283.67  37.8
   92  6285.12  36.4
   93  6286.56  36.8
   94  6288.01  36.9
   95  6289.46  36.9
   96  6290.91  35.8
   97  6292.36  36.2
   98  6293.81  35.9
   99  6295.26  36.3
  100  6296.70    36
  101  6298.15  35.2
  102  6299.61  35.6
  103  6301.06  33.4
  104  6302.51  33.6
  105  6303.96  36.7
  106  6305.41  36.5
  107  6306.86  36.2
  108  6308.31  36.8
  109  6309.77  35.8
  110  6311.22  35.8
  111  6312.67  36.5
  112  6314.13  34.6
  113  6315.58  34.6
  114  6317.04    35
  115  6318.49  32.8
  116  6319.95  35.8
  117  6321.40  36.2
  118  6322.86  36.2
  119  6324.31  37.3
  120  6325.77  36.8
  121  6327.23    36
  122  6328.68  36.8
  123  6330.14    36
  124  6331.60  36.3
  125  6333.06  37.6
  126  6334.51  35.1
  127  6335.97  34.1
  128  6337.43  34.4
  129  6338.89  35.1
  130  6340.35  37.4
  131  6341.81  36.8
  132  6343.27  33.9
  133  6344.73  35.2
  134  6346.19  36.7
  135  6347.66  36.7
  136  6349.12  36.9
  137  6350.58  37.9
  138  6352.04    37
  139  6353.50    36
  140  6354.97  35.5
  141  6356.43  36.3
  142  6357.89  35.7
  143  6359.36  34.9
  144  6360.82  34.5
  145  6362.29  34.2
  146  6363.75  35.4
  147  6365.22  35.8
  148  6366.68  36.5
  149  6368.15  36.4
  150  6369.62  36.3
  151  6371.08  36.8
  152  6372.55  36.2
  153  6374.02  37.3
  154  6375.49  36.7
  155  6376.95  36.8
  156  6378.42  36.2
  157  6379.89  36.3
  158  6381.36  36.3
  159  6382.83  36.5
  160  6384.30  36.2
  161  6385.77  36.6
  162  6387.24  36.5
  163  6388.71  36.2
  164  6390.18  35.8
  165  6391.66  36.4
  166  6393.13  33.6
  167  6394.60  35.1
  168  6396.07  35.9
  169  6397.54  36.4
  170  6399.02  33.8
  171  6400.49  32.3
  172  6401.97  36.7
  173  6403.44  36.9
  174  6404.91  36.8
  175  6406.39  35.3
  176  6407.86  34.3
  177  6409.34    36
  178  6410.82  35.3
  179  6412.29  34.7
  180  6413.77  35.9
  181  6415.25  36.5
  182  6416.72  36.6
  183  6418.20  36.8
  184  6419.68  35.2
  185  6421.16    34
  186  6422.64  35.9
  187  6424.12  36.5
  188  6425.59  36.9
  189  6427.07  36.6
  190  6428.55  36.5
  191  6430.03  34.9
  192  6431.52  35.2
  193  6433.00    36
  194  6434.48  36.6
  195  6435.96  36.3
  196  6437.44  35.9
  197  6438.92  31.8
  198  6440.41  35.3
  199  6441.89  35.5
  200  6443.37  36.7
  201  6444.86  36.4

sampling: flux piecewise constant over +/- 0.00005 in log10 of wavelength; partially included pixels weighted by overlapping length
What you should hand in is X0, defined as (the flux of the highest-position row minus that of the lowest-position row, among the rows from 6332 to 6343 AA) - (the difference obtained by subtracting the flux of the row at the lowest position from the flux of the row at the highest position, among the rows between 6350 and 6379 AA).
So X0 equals 0.9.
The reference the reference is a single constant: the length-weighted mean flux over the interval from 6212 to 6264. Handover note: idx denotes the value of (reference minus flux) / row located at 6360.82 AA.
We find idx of 1.1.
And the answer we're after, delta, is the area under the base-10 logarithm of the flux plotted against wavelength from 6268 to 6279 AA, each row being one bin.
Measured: 17.20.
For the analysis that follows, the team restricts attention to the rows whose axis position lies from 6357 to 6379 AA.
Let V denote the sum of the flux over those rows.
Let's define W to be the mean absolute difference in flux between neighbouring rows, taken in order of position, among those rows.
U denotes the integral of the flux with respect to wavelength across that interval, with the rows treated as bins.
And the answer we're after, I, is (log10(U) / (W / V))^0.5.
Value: 54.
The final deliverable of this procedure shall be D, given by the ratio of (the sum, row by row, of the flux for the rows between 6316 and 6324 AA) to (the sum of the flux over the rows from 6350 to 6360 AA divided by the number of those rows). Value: 4.9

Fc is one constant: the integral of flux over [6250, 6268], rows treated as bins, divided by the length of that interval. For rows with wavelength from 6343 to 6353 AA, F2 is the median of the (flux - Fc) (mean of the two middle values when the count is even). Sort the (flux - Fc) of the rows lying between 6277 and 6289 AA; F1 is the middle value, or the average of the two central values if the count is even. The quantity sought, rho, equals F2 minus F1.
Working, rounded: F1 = 1.31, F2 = 1.4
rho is 0.10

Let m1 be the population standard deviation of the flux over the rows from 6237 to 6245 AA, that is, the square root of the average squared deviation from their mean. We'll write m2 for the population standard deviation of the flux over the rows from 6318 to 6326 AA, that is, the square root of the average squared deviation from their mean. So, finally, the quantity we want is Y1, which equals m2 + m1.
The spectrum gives 2.3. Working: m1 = 0.81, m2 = 1.45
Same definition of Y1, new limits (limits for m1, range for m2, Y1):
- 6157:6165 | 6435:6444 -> 5.1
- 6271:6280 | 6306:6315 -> 1.0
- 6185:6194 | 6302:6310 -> 2.7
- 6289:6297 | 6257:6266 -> 1.3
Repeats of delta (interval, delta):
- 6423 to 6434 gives 17.13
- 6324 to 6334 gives 15.64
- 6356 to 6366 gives 15.47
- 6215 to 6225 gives 15.57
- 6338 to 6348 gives 15.54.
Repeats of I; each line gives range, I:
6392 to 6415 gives 34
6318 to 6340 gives 40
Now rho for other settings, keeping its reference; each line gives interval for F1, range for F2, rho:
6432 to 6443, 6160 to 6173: -2.00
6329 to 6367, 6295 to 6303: -0.50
